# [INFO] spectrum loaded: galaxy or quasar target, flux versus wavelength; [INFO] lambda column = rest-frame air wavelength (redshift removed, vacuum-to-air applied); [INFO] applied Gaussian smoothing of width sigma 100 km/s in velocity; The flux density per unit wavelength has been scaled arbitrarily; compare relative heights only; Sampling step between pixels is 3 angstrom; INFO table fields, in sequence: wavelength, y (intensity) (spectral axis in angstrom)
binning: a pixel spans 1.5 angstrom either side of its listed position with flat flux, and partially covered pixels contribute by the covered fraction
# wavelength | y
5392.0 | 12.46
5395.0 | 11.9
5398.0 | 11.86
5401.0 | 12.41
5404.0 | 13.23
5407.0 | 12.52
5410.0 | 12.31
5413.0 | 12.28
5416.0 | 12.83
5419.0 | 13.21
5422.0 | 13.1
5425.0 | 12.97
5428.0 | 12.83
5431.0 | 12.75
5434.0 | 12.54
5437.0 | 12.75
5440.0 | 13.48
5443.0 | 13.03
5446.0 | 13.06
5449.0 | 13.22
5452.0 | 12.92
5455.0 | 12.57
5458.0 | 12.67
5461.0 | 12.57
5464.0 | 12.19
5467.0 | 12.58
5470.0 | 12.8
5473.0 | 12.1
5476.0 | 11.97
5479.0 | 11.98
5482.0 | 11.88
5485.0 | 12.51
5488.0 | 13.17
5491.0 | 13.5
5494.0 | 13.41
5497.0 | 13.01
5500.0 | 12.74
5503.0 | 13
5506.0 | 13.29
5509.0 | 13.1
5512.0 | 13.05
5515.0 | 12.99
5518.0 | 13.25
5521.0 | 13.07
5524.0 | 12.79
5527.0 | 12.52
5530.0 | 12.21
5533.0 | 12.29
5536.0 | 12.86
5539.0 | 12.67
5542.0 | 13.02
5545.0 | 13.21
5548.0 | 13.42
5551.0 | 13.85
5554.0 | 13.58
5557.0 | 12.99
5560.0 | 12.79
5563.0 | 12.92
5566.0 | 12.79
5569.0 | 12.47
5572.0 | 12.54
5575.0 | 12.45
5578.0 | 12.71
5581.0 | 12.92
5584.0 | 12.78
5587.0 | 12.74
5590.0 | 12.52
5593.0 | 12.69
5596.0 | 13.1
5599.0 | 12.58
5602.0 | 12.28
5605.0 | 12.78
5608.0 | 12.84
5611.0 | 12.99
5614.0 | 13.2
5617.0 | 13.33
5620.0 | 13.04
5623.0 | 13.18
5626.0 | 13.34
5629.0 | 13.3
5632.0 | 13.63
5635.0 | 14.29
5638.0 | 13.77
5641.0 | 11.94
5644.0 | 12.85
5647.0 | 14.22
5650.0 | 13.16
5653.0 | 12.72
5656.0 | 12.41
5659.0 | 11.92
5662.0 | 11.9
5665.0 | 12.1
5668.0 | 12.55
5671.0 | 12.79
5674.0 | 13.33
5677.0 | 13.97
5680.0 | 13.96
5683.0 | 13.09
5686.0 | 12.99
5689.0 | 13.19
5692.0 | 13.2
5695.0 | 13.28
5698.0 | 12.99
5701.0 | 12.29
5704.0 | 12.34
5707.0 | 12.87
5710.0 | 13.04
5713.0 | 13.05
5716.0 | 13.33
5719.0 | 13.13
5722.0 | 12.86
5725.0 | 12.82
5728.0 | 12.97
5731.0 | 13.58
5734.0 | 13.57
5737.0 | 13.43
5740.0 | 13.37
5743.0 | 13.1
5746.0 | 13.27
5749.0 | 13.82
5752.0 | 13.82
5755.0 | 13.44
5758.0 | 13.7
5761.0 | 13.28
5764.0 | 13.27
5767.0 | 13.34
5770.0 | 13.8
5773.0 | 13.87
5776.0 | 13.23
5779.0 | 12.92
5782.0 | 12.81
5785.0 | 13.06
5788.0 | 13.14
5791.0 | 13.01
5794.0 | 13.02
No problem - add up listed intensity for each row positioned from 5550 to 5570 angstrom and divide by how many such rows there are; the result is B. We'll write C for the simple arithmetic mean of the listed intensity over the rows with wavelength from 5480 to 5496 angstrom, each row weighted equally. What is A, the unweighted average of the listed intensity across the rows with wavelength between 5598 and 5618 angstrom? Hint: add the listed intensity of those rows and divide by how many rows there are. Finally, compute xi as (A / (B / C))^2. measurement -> 161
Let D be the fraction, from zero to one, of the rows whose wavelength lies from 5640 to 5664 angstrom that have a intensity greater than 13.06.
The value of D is 0.25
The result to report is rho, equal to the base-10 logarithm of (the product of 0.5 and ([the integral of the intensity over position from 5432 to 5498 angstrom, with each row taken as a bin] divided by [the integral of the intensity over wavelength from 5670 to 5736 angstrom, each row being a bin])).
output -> -0.315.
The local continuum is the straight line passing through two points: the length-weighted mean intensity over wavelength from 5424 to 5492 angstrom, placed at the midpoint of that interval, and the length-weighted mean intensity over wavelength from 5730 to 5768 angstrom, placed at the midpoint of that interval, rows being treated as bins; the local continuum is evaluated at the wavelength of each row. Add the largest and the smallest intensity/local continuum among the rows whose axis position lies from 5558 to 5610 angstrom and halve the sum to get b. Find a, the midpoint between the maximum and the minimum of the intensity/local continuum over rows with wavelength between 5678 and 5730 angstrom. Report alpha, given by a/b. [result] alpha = 1.02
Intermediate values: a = 0.99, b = 0.97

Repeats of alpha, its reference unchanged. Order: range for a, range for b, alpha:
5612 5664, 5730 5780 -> 1.00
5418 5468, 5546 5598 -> 1.00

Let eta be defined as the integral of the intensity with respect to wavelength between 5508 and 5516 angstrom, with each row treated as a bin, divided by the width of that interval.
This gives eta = 13.0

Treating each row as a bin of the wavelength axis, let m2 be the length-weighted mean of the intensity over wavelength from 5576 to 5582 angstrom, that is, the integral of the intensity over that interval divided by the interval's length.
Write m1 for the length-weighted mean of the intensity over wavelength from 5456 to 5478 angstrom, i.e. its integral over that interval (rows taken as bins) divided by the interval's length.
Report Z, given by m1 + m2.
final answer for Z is 25.2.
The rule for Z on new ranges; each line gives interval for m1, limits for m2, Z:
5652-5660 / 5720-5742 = 25.6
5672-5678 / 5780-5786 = 26.5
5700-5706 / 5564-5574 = 25.0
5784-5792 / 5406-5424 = 25.8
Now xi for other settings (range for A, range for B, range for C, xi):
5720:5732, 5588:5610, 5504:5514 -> 183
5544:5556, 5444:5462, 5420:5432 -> 185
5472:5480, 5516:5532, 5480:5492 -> 144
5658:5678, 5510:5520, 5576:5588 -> 153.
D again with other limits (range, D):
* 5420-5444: 0.25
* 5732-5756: 1.00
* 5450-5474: 0.00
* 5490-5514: 0.50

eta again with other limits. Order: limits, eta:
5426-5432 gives 12.8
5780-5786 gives 12.9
